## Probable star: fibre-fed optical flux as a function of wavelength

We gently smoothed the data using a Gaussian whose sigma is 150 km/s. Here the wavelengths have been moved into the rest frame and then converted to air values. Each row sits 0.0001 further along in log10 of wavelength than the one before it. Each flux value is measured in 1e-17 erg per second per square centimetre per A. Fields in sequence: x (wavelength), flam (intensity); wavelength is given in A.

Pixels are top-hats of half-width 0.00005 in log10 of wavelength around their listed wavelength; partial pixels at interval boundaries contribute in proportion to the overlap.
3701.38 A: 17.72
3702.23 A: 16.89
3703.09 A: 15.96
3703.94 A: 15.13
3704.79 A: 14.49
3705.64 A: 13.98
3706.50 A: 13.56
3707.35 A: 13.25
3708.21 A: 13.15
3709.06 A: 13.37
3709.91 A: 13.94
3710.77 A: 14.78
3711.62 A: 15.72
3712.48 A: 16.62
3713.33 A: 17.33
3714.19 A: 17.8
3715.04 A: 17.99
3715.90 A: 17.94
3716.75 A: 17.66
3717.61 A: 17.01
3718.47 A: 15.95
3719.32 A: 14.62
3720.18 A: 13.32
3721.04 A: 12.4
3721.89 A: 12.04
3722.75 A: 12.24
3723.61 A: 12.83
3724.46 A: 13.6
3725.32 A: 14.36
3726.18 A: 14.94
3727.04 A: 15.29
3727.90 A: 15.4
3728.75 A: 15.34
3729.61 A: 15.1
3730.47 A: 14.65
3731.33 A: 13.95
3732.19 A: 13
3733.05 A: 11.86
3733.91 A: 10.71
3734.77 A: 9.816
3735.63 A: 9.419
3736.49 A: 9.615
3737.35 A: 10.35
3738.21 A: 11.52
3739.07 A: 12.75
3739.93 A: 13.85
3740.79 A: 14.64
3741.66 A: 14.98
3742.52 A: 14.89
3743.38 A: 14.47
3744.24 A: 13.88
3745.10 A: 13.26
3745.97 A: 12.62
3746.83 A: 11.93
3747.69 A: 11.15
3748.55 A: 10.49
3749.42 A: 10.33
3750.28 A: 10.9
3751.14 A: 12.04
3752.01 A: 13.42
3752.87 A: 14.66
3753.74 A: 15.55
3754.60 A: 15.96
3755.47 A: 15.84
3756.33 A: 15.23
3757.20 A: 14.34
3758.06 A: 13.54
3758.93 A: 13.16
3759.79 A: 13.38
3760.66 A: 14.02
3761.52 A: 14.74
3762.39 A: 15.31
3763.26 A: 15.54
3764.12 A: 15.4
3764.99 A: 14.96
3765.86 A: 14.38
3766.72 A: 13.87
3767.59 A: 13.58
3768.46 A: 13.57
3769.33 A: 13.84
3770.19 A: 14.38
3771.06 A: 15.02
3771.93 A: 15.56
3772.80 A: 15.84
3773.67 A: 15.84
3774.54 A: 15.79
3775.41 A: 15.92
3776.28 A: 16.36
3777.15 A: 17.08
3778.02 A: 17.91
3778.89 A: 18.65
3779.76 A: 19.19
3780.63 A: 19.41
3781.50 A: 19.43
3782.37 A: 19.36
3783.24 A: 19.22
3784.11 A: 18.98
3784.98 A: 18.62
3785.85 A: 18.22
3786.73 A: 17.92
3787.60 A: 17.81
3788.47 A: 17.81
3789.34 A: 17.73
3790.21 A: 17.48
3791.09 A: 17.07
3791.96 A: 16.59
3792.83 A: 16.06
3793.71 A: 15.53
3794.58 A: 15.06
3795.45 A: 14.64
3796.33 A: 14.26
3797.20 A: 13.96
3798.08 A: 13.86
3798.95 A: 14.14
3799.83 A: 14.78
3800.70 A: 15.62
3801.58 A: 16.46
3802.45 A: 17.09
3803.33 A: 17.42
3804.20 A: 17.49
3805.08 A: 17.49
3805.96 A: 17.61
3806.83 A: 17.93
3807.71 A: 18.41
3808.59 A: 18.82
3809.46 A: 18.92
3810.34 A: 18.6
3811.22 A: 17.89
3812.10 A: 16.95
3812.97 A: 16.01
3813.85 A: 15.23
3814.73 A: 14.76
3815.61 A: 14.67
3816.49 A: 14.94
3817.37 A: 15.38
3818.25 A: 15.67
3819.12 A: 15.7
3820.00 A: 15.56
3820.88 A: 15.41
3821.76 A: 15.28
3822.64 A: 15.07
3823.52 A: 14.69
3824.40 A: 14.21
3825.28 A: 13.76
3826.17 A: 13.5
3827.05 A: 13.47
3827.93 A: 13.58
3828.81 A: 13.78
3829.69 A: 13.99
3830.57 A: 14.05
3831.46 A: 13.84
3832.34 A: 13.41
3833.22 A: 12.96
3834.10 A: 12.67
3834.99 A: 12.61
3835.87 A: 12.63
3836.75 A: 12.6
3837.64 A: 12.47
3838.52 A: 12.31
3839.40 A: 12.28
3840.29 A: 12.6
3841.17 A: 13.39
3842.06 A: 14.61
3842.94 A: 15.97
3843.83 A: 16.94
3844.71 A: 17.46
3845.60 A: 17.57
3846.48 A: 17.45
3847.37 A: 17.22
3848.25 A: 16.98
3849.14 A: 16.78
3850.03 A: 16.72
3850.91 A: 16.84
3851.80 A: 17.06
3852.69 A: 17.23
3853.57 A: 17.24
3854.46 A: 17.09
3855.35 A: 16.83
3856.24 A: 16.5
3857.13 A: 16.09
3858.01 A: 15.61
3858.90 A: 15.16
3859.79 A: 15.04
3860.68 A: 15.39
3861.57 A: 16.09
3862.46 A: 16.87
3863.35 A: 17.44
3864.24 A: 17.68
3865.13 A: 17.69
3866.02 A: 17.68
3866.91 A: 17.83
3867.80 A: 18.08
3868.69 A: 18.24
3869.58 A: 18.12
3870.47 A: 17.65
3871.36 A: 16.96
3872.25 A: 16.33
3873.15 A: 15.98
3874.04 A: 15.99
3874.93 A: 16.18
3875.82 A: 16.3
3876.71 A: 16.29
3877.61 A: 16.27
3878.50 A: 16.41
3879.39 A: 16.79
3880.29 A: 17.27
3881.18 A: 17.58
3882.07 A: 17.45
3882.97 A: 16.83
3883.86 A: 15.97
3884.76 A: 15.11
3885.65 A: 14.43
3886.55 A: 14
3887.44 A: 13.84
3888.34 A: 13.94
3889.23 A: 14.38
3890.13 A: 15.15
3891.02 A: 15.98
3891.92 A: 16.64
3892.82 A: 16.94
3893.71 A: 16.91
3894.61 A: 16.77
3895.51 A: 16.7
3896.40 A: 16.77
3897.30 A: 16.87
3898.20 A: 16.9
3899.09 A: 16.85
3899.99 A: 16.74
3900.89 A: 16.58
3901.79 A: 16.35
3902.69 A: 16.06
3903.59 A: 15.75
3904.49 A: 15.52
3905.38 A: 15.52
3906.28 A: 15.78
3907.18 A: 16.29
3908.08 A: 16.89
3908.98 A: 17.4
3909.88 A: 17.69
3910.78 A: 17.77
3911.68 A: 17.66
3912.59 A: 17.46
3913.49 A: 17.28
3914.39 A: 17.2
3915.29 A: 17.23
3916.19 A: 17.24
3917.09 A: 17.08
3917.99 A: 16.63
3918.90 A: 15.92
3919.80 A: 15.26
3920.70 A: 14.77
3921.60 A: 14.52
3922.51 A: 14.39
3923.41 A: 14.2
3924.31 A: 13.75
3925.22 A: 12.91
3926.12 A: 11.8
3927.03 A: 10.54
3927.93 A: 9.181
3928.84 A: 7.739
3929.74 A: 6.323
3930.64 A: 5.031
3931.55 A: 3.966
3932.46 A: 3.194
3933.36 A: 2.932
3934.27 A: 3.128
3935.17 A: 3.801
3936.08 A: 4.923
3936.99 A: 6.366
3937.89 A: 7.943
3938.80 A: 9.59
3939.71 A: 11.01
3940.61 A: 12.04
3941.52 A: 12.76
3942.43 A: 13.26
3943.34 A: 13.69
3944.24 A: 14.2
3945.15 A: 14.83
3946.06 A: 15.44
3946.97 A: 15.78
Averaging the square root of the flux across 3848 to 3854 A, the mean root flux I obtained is 4.12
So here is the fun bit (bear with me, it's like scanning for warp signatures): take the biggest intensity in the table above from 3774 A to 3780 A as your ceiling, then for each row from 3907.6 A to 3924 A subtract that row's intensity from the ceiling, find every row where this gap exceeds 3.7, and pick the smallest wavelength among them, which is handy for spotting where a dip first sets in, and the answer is 3919.80 A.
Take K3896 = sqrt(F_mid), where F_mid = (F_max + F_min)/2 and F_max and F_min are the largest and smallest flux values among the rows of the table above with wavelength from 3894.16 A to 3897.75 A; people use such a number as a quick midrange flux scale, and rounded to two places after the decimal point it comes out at 4.10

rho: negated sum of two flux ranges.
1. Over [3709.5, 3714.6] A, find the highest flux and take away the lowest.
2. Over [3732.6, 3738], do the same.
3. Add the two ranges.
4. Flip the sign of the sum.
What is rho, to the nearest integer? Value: -6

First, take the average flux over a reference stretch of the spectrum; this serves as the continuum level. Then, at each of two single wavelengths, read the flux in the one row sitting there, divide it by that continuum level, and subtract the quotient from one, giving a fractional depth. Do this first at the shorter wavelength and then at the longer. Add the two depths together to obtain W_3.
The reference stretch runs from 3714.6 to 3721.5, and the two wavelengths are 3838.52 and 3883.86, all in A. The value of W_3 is 0.22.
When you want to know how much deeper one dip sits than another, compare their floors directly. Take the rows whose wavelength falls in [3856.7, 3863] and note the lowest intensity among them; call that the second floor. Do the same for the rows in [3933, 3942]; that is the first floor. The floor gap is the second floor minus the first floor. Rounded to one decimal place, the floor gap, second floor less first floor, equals 12.1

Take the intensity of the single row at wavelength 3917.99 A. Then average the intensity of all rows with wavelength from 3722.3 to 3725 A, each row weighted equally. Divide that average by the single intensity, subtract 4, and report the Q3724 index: -3.22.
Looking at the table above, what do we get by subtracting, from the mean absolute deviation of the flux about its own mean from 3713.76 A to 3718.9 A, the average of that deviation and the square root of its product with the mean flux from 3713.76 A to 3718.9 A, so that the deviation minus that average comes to -1.32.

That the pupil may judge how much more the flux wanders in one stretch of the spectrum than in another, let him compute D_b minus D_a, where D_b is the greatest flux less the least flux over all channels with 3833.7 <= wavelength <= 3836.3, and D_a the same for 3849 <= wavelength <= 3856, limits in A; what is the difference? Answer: 0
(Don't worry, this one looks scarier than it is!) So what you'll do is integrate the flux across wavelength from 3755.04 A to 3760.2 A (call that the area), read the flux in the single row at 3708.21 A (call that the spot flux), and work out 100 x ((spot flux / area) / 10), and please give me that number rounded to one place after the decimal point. 1.8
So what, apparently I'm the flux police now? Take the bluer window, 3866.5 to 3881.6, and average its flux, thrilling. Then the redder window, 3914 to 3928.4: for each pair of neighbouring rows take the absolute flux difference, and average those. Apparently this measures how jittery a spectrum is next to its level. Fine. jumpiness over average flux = 0.032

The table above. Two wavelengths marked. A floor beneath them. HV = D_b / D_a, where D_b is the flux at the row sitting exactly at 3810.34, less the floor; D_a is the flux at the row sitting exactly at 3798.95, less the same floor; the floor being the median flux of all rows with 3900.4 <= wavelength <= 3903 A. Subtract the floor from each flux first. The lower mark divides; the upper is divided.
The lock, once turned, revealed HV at -1.0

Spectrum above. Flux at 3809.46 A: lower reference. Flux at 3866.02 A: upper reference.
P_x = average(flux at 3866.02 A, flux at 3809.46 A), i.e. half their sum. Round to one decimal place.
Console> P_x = 18.3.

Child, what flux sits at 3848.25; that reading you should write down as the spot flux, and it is 16.98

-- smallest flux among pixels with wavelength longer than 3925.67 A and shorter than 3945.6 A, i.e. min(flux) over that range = 2.932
